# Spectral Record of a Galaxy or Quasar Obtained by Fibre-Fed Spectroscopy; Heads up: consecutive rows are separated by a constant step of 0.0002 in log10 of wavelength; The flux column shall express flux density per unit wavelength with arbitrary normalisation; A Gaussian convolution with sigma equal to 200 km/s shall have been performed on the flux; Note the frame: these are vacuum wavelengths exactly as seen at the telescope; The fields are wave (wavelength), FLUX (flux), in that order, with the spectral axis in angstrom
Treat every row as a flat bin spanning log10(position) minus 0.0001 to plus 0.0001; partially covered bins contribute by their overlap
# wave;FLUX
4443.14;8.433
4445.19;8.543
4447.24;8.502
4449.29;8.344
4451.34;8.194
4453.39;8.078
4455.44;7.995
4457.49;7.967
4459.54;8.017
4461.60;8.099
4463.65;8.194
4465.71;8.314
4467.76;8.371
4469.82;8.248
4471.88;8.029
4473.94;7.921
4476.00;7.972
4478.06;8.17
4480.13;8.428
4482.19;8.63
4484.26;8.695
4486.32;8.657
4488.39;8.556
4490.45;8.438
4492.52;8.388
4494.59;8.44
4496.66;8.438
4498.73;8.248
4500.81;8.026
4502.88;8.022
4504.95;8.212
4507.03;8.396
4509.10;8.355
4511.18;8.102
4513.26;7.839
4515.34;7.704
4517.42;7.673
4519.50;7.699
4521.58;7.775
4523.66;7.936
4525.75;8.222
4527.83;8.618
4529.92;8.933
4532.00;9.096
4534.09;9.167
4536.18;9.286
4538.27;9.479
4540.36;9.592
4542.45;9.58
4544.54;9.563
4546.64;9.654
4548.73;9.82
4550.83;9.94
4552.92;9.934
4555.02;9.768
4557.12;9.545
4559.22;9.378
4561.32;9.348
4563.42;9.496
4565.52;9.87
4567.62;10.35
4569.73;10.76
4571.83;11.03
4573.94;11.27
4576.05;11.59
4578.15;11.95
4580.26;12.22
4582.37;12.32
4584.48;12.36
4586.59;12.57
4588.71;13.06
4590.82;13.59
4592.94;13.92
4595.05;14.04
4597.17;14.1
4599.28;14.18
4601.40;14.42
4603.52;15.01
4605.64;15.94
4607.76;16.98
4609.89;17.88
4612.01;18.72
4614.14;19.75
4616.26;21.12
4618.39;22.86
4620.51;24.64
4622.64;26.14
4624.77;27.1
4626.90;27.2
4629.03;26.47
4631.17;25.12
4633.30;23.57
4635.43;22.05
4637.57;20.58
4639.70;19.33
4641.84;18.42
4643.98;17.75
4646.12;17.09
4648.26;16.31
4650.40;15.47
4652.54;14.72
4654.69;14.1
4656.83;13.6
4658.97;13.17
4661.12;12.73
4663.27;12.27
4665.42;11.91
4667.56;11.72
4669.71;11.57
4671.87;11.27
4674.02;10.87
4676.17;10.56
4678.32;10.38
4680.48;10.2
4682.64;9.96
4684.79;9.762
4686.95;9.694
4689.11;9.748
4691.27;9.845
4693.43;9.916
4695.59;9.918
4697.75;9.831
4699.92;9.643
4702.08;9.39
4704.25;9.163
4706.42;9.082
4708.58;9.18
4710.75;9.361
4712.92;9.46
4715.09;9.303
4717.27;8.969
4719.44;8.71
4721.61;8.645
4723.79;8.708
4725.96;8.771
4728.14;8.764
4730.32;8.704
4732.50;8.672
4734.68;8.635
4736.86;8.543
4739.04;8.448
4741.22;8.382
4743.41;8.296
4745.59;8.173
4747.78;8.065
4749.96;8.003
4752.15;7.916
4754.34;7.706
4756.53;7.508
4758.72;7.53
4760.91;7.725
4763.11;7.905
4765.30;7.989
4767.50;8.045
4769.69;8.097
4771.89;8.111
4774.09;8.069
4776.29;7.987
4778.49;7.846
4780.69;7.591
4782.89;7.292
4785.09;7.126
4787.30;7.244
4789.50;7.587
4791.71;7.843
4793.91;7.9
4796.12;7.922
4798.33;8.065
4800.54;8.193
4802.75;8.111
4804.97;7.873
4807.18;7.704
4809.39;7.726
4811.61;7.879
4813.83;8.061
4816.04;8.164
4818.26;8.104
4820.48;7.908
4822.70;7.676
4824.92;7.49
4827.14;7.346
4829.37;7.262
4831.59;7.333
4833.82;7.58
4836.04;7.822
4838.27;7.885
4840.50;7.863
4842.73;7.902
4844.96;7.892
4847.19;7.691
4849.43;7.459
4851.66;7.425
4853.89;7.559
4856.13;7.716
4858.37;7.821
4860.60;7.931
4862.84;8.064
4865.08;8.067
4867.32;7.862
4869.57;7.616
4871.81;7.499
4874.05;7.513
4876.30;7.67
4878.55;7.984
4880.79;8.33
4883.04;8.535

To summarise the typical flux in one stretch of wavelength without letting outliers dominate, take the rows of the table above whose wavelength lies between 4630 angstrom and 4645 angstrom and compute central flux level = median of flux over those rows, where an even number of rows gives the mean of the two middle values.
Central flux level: 20.6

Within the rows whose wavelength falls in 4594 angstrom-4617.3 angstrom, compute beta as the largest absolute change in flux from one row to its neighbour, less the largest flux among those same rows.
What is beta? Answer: -20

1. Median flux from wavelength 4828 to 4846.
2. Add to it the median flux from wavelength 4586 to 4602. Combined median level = 21.8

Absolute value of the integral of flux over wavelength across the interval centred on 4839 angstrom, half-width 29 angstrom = 450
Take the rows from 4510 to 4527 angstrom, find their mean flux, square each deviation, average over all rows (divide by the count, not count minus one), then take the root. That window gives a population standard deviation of 0.19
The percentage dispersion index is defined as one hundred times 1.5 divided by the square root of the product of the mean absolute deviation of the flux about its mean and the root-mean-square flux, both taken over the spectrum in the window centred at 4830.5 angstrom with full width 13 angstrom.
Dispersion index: 138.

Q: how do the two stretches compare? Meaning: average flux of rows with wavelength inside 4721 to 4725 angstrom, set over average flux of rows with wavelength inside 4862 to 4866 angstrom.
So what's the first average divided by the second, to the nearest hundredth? 1.08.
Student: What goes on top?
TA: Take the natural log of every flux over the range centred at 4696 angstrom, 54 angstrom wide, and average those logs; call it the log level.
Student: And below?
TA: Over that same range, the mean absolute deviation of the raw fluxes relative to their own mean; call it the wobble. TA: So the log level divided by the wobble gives 4.2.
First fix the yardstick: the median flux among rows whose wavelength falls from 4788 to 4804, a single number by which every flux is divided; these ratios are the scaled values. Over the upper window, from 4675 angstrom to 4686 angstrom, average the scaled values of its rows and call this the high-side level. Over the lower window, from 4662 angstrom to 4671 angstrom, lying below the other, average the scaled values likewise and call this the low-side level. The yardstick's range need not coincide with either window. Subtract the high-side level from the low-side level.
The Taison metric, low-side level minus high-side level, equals 0.21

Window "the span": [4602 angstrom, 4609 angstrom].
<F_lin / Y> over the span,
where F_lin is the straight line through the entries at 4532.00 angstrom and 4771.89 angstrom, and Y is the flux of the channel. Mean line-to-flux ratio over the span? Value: 0.55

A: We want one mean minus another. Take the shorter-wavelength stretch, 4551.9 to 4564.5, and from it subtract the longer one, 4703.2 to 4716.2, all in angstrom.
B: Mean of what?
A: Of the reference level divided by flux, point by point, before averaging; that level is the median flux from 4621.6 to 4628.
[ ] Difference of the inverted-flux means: 0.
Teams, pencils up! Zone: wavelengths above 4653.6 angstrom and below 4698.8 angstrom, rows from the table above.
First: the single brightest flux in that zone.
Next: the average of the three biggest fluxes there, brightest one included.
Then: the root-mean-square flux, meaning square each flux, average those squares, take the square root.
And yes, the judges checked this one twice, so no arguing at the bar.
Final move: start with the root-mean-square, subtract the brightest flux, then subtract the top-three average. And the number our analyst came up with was -16.5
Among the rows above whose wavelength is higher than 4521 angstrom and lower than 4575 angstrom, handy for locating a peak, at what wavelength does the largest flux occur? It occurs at 4573.94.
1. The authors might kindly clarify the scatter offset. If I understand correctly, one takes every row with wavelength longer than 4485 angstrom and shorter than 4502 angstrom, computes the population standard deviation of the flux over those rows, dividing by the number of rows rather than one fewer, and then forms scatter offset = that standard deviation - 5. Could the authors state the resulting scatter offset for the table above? -4.8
